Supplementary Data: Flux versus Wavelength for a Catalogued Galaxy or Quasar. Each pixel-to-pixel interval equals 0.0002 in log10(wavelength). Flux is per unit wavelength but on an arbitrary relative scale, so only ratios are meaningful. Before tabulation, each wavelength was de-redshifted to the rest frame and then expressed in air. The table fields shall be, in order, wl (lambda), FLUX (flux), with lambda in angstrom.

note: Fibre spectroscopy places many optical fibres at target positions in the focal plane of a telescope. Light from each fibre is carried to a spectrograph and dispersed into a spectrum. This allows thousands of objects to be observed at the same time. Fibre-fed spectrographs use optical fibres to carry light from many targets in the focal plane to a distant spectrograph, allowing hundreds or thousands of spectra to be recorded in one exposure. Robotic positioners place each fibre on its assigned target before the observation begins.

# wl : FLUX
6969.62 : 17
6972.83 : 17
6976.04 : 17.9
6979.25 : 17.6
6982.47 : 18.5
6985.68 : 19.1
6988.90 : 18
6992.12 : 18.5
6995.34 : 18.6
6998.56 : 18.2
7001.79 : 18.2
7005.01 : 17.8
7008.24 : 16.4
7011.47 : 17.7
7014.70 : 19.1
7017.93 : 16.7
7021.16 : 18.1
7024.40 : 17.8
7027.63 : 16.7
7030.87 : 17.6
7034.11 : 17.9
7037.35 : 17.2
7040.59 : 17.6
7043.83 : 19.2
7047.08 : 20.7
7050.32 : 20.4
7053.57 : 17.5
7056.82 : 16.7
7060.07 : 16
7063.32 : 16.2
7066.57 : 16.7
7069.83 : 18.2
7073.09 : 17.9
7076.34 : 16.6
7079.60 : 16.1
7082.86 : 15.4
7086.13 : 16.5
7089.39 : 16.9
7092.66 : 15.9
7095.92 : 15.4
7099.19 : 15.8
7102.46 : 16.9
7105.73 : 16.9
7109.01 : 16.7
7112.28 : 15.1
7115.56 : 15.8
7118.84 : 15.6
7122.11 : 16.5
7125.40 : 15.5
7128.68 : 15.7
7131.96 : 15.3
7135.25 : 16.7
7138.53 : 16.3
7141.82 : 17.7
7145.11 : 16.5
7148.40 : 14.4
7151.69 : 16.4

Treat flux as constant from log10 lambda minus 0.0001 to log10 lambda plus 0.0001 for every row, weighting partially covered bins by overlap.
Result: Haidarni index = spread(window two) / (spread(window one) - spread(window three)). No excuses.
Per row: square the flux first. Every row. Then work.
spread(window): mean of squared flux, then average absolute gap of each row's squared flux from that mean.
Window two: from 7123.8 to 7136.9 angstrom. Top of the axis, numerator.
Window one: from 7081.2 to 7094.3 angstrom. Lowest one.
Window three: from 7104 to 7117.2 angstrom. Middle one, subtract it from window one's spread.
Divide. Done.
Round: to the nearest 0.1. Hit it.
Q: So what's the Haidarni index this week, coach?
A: -3.1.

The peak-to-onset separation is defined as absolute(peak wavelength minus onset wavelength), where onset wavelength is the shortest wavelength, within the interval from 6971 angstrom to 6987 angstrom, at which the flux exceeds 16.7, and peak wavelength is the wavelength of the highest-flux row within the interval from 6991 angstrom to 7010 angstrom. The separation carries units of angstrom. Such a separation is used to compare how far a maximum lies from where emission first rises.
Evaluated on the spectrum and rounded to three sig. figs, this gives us 22.5 angstrom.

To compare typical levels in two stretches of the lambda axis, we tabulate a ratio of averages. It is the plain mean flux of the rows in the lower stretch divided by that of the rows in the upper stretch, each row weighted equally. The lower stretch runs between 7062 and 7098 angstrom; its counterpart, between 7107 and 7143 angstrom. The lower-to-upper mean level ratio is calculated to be 1.03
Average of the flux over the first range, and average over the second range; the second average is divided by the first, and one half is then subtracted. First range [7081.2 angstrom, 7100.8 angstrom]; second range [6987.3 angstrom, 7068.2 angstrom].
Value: 0.615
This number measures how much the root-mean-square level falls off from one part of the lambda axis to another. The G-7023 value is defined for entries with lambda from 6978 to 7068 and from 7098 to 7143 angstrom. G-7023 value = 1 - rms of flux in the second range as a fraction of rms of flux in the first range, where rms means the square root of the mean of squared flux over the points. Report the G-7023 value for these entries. 0.10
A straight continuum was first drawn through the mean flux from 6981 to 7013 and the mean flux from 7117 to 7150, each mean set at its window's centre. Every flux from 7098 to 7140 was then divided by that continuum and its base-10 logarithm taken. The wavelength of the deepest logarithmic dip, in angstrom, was 7112.28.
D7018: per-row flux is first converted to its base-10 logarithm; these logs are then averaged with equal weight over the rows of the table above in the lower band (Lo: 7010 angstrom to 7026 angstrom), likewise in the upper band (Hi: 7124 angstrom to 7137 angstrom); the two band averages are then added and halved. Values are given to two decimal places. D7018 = 1.23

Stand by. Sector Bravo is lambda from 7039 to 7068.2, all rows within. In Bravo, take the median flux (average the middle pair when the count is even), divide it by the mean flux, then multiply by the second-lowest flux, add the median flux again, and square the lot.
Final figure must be 1112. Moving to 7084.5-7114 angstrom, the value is 1034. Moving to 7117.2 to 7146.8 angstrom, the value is 1017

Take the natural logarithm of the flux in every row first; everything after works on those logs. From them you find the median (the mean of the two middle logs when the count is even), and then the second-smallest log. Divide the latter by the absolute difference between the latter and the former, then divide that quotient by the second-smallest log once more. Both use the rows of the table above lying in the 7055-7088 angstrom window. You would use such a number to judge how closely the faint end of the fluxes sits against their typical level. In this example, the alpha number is 30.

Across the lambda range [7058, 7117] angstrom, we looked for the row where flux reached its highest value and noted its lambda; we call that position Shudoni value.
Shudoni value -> 7069.83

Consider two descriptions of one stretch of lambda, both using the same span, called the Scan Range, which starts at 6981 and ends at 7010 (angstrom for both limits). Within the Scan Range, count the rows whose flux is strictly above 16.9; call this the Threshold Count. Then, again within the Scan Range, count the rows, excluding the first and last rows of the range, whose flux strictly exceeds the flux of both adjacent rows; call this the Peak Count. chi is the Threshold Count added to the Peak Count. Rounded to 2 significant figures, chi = 10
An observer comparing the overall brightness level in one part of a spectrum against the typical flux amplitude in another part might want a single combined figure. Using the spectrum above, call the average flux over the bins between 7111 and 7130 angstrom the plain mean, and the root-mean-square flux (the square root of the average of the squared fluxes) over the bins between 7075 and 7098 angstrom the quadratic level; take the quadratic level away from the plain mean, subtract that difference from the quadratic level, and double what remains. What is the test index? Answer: 33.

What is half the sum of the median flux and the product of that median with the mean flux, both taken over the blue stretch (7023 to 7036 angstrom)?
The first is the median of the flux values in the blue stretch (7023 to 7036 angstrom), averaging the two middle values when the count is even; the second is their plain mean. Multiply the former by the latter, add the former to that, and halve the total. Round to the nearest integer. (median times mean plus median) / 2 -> 164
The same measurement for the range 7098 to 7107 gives 148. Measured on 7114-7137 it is 132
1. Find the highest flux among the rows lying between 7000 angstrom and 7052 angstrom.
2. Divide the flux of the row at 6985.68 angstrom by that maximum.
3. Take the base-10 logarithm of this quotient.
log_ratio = -0.035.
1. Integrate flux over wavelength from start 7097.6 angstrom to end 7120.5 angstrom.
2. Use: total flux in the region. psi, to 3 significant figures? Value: 369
